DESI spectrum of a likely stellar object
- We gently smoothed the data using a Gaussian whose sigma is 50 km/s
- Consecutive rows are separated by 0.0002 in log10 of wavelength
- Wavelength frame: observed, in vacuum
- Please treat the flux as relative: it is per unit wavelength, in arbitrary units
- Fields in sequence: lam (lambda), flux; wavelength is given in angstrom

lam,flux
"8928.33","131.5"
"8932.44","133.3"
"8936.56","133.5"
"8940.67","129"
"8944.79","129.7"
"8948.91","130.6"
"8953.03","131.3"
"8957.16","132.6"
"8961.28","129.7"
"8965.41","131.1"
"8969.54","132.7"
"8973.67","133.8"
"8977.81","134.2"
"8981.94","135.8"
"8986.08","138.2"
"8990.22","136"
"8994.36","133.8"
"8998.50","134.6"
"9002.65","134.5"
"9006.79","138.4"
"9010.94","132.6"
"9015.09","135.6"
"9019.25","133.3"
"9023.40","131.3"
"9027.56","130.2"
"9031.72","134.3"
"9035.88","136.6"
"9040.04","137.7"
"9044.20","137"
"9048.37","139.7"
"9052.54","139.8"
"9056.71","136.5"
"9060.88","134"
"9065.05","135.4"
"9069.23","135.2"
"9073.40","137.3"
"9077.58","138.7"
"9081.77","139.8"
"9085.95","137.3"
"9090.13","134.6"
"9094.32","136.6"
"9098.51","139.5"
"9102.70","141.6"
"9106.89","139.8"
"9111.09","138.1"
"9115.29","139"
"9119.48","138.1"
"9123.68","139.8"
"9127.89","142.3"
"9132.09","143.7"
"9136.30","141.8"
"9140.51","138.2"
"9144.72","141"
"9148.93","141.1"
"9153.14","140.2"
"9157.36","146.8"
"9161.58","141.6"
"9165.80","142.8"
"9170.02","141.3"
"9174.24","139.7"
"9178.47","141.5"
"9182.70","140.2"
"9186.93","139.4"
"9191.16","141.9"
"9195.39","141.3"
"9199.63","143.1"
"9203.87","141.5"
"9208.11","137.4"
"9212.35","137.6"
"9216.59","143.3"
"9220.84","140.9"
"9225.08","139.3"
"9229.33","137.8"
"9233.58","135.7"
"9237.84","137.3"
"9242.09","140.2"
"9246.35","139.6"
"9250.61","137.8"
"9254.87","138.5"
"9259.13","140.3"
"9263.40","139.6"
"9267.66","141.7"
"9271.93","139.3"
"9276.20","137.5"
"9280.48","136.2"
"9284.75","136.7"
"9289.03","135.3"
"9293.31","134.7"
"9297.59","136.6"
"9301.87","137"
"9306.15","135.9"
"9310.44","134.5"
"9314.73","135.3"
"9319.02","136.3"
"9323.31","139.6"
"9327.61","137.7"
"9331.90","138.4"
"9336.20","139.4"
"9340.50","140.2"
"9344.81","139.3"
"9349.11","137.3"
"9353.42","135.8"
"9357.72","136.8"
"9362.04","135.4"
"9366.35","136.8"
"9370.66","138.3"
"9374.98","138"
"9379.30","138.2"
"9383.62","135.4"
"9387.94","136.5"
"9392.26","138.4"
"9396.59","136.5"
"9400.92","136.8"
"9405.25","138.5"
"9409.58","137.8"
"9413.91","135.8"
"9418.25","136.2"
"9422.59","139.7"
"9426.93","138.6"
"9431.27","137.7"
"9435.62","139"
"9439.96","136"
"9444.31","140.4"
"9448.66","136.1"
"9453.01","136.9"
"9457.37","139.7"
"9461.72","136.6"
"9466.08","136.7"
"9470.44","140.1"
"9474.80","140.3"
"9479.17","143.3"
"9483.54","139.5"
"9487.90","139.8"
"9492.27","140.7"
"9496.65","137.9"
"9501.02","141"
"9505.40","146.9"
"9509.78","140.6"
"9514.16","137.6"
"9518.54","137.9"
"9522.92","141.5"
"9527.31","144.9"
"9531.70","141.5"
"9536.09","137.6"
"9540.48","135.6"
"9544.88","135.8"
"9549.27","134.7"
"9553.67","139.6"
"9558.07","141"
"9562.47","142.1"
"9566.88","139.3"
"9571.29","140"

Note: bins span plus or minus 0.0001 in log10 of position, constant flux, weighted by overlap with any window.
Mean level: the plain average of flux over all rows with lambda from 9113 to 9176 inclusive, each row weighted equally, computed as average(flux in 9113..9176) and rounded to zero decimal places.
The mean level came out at 141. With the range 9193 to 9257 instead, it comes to 139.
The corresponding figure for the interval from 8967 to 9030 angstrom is 134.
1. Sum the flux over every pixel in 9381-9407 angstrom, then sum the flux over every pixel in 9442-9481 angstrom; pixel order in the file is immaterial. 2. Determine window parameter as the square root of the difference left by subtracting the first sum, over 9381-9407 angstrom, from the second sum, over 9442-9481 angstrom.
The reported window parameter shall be 21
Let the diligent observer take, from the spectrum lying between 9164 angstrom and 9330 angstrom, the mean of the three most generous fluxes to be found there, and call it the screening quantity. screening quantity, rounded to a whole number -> 143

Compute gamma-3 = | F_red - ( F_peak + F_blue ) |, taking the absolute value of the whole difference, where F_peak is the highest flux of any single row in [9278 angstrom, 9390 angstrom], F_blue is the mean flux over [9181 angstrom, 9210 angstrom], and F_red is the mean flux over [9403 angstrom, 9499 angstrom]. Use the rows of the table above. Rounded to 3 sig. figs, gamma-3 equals 142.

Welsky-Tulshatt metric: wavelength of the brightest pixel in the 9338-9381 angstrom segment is 9340.50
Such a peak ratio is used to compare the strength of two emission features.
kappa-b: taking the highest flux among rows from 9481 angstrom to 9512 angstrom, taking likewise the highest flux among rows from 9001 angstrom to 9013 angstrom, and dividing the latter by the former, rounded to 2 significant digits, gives 0.94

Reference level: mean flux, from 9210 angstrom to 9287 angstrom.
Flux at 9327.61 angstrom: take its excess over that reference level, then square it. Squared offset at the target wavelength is 1.3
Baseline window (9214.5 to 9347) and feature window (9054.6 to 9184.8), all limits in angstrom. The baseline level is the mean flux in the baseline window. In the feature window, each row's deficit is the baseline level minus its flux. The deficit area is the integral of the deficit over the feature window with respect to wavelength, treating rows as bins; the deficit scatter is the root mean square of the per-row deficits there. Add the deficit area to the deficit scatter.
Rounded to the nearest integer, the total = -173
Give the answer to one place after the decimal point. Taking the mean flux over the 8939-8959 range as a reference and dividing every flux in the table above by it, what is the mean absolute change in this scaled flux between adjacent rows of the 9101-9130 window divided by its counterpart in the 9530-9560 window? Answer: 0.7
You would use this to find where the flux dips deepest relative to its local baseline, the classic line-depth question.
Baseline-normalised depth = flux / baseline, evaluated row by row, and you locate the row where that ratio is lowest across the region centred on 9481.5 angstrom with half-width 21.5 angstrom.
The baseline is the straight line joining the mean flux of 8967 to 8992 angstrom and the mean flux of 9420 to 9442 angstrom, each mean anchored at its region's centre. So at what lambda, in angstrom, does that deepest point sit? 9461.72 angstrom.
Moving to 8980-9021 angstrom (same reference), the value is 9010.94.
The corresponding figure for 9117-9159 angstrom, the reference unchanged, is 9140.51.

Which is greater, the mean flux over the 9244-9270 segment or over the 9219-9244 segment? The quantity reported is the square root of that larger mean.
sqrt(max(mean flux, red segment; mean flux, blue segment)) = 11.8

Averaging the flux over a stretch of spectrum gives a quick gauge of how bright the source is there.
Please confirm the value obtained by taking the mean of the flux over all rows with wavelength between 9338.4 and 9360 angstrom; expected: 138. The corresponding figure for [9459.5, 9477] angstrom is 138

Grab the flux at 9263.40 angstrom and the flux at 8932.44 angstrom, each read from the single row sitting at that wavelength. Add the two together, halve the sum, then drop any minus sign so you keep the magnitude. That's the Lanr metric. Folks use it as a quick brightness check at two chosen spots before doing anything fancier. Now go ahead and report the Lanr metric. 136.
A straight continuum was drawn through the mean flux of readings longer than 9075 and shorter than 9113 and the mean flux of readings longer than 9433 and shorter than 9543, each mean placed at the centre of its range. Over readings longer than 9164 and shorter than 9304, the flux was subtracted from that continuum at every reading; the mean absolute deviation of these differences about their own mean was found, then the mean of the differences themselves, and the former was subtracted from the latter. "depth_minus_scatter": -2.4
